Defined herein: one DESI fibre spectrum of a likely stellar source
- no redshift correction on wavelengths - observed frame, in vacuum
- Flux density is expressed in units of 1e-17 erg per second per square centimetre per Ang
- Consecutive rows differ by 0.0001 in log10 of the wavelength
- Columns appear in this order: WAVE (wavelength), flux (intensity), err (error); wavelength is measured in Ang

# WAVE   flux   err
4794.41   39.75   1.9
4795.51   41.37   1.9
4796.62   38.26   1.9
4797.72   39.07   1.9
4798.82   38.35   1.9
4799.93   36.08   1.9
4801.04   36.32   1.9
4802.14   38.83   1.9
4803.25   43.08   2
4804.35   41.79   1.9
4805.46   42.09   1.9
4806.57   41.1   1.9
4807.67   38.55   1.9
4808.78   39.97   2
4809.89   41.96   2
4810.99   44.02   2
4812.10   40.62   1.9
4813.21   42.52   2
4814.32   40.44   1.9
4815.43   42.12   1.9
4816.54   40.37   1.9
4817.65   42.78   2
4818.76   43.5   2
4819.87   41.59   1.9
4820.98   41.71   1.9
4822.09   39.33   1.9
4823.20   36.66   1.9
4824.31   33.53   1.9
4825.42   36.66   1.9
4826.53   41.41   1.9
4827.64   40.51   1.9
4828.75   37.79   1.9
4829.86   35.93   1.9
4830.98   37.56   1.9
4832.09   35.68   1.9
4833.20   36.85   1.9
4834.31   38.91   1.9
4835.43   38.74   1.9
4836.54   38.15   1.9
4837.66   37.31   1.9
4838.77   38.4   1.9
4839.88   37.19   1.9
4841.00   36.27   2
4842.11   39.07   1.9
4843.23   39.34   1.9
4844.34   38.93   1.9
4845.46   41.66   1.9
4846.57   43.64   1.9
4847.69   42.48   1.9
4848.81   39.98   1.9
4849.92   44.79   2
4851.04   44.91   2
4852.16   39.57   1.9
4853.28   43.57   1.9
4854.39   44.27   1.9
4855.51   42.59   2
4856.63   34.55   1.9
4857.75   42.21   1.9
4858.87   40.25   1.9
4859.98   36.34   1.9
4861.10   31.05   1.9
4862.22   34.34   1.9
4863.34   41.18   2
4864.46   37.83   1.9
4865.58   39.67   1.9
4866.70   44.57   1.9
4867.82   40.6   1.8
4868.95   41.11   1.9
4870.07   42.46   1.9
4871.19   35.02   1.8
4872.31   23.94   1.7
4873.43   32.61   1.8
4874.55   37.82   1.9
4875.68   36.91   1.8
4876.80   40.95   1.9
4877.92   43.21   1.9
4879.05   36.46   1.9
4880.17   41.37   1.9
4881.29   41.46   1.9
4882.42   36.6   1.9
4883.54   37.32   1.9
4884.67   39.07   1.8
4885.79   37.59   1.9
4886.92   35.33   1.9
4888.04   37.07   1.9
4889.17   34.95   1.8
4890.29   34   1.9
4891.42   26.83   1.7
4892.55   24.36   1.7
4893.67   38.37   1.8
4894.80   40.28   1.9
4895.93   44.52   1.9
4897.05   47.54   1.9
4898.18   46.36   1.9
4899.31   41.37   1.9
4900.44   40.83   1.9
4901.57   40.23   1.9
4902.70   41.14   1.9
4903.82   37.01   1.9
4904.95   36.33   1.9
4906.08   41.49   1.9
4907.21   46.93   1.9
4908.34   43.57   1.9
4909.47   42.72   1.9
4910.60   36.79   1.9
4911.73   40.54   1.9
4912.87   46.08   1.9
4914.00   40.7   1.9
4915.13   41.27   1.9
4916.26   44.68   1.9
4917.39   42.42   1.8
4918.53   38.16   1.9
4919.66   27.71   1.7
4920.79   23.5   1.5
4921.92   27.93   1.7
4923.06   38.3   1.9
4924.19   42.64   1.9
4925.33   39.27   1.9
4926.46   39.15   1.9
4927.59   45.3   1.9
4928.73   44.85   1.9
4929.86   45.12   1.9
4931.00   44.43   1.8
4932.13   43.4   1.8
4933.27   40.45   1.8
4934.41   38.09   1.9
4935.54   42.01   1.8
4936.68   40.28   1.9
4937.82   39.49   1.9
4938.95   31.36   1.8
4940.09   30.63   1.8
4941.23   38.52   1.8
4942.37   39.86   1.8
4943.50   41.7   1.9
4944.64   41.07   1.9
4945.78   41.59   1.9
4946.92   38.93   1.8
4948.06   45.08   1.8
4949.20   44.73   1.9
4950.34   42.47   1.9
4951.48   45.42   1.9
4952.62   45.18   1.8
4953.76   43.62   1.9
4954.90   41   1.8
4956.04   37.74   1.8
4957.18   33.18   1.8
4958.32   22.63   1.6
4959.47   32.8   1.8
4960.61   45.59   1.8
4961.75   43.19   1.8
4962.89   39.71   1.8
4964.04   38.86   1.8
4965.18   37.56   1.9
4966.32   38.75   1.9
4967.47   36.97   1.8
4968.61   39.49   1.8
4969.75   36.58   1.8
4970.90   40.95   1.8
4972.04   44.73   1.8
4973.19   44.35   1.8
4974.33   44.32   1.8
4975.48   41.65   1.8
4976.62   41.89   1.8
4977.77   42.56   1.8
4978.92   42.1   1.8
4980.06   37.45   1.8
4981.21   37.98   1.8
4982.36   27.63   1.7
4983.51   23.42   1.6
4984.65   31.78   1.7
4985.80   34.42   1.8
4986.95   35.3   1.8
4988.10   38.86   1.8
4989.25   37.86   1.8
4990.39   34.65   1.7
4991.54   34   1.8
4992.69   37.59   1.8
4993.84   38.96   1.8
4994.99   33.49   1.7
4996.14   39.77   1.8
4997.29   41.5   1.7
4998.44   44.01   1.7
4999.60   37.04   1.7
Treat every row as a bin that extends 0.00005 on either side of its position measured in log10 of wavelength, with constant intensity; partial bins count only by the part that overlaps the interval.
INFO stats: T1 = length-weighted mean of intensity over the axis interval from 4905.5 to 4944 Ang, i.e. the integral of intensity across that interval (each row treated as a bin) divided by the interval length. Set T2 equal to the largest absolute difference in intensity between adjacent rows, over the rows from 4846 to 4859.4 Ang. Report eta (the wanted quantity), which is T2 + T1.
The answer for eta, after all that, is 47.7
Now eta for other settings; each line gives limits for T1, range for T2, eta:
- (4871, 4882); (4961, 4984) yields 47.4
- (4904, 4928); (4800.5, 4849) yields 44.0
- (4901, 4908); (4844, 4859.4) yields 48.7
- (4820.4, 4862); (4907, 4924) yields 49.6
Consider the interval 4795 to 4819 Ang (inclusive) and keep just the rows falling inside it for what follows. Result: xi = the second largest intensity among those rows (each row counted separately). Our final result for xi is 43.5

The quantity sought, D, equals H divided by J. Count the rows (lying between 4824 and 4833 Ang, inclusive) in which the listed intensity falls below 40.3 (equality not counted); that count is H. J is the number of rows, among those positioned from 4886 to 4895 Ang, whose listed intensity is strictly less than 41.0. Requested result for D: 0.75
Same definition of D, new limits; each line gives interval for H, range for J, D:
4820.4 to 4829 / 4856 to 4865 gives 0.83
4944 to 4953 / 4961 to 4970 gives 0.14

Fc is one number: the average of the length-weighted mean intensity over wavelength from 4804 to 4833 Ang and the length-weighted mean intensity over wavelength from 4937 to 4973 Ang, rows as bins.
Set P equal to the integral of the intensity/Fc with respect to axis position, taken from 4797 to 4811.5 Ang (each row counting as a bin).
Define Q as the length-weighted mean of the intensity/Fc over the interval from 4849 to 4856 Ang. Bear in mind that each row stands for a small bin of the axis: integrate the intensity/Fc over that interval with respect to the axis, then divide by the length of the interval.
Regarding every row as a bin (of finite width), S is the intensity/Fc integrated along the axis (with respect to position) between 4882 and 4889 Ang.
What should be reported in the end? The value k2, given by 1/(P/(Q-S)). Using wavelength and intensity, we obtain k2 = -0.4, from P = 15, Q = 1.09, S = 6.5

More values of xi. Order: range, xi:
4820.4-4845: 41.41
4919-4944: 45.12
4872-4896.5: 43.21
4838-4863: 44.79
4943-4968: 45.42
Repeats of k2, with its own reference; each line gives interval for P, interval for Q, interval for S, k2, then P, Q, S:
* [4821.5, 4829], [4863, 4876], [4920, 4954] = -4.6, 7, 0.95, 34.3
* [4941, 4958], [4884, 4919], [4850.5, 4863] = -0.6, 18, 1.00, 12.4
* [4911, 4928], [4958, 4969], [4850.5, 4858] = -0.4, 16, 0.95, 7.9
